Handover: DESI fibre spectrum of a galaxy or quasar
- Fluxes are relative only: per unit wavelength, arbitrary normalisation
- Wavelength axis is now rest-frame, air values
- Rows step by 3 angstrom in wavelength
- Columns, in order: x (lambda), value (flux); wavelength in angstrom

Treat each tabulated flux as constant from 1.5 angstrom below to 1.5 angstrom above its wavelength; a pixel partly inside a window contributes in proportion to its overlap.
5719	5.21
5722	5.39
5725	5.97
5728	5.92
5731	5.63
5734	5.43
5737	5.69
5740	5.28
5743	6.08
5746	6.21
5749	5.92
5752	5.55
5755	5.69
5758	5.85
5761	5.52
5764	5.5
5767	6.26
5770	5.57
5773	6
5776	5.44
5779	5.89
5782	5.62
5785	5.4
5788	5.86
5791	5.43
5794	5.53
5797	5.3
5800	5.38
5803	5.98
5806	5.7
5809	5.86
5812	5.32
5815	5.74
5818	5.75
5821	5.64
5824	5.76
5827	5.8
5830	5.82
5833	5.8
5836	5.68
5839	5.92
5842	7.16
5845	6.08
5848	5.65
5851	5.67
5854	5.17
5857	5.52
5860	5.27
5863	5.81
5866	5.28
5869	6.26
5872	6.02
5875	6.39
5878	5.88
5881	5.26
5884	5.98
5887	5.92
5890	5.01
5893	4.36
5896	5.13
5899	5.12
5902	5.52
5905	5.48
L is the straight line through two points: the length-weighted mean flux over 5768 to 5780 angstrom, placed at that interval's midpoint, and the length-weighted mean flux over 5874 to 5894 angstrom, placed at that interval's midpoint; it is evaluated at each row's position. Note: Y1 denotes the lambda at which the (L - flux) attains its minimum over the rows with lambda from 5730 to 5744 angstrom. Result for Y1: 5743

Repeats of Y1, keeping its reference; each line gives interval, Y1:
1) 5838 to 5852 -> 5842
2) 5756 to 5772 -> 5767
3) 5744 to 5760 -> 5746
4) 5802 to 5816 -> 5803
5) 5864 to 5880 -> 5875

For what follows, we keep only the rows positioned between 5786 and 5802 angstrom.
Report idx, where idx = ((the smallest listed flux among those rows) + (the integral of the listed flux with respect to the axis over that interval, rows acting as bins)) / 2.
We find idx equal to 46.7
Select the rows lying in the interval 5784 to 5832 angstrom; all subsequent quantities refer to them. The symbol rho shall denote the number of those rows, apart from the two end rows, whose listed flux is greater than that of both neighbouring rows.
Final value 5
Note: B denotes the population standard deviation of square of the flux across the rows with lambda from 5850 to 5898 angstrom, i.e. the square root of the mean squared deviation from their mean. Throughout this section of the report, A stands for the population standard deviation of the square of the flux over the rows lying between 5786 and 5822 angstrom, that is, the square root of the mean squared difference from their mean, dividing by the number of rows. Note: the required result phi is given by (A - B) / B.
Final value -0.6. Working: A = 2.5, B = 5.6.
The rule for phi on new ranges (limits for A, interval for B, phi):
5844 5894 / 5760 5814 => 0.8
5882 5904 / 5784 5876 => 0.2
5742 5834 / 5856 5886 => -0.4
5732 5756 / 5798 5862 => -0.3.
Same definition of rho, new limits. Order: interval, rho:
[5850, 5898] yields 5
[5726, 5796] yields 7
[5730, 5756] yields 2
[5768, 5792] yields 3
